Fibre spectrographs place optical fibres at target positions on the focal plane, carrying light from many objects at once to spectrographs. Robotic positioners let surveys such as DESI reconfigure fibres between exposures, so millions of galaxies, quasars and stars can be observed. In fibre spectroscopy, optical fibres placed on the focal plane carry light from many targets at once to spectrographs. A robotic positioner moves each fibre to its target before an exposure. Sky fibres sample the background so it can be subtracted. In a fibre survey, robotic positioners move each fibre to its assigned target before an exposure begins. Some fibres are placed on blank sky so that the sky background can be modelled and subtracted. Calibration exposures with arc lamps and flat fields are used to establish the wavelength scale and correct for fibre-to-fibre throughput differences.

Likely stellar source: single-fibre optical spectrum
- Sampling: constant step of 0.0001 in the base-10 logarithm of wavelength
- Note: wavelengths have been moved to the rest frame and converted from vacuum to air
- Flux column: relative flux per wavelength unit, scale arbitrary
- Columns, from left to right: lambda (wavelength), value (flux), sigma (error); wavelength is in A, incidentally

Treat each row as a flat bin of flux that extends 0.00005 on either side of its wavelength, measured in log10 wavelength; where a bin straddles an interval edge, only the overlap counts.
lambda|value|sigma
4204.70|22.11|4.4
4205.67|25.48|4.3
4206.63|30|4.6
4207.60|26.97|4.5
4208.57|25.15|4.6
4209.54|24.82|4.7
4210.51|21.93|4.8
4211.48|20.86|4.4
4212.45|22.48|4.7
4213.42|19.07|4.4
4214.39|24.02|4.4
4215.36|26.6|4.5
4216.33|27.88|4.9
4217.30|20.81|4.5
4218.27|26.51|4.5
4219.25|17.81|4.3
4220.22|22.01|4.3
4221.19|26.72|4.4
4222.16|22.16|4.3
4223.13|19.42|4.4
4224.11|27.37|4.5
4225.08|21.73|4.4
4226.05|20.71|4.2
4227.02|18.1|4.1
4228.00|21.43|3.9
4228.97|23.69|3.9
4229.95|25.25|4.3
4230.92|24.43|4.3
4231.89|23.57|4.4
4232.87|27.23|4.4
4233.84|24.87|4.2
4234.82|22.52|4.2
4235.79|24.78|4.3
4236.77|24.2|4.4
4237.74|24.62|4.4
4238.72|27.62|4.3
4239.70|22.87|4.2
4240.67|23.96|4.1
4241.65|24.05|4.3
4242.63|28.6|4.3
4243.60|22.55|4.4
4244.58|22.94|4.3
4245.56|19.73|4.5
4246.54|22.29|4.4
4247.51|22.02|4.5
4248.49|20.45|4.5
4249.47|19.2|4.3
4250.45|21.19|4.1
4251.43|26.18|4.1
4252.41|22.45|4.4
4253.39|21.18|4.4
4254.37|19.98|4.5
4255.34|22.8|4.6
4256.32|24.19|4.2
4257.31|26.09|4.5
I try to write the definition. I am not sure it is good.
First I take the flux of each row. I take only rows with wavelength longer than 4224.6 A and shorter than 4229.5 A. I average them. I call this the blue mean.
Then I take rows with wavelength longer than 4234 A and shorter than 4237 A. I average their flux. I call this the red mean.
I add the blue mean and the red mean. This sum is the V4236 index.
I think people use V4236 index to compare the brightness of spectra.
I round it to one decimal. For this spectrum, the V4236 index 45.0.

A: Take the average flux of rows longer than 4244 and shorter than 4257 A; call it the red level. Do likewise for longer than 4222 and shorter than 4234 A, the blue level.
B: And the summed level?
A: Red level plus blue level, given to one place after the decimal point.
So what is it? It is 45.0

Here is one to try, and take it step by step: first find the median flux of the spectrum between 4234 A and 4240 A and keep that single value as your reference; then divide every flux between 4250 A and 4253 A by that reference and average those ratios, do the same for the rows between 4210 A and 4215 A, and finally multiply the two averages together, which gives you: 0.85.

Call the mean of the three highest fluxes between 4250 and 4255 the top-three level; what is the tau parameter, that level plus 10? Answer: 33.3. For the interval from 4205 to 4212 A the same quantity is 37.5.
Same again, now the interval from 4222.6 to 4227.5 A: 33.3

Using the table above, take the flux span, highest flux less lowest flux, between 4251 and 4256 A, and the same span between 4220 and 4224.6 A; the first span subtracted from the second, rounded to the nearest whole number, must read 2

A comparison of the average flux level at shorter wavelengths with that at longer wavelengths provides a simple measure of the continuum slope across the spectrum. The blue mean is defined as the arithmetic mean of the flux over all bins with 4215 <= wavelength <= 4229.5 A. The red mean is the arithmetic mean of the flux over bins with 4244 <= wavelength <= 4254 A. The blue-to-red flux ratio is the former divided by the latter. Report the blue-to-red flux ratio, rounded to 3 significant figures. 1.05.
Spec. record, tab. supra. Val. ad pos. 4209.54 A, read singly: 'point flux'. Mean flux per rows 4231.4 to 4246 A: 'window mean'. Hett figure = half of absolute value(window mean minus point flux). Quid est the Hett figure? 0.3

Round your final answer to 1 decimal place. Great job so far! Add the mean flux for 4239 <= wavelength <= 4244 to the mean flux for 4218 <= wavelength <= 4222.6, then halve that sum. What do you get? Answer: 23.7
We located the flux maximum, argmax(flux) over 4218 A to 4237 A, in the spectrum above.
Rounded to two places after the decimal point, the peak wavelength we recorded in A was 4224.11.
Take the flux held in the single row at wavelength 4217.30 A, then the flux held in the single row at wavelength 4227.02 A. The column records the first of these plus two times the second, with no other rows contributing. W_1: 57.0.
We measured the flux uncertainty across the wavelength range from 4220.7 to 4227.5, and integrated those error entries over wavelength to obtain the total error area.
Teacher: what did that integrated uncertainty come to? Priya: 29.5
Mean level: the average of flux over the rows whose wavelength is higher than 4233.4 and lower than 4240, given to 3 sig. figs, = 24.5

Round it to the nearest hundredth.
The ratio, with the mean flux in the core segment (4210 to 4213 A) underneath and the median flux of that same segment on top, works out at 1.01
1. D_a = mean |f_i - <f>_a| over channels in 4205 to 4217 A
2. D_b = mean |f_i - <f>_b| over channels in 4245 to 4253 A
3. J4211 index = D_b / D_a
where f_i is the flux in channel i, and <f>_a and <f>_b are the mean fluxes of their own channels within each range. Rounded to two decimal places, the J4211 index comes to 0.63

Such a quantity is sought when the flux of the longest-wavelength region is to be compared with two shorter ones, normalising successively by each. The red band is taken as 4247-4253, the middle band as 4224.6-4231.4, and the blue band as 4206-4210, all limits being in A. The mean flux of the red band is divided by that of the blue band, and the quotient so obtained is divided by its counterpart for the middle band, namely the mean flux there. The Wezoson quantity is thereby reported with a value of 0.037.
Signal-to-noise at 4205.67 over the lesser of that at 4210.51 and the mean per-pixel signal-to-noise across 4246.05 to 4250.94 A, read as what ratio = 1.30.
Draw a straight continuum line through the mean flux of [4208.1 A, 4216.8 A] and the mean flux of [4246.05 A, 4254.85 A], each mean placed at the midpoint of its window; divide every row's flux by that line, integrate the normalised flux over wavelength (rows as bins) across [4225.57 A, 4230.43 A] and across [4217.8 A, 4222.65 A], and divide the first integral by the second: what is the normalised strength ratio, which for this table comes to 0.97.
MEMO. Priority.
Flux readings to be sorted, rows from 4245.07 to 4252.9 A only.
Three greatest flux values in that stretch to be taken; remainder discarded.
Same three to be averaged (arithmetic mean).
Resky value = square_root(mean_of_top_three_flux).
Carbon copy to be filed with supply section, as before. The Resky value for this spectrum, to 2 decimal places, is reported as 4.86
